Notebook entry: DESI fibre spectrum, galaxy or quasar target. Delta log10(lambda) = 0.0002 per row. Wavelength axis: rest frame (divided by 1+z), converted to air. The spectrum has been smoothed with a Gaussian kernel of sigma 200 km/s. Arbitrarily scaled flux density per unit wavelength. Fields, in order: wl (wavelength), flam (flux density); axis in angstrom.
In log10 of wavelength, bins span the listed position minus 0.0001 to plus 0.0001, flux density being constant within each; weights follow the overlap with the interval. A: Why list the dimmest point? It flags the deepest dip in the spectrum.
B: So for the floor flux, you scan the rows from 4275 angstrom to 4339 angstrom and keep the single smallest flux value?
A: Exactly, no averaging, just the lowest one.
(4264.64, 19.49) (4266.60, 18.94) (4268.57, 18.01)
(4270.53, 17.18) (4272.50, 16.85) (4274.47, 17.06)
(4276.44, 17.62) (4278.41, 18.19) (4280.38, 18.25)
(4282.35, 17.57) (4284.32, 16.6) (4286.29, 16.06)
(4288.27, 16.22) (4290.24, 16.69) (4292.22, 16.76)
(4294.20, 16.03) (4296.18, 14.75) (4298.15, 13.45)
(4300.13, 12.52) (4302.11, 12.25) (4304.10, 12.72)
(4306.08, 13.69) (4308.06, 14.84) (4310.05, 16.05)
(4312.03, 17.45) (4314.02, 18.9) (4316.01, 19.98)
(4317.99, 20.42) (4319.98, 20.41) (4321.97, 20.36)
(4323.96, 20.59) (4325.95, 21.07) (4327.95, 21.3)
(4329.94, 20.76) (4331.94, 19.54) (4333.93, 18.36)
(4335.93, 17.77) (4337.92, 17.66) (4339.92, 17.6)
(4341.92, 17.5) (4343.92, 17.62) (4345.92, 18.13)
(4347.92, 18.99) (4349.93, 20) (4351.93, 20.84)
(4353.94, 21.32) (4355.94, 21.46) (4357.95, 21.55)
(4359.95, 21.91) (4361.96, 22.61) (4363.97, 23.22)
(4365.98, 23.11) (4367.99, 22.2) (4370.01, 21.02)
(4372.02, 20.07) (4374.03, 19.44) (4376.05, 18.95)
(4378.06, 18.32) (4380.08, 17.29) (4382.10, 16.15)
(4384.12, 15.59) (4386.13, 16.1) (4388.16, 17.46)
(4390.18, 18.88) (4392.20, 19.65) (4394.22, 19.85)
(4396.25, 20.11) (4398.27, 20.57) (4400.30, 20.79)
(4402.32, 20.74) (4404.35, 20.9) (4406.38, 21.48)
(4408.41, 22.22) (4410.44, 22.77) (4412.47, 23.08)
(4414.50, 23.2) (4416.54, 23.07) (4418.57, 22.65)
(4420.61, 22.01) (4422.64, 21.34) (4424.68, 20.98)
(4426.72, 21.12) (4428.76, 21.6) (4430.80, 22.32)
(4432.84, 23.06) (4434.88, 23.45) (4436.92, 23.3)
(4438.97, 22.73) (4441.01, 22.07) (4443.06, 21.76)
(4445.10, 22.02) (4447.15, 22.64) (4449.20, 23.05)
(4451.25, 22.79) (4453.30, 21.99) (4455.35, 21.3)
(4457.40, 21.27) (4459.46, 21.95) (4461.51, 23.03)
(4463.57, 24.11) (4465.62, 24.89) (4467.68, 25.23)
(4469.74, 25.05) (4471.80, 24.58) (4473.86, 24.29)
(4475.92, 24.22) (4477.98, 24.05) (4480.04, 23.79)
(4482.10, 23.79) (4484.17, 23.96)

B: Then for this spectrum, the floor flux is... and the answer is 12.25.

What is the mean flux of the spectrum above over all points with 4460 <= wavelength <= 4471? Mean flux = 24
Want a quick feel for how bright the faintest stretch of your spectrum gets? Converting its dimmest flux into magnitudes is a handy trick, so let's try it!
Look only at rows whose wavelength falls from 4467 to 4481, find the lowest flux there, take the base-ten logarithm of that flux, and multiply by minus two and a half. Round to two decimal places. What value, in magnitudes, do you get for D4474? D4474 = -3.44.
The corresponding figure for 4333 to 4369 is -3.11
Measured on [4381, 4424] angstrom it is -2.98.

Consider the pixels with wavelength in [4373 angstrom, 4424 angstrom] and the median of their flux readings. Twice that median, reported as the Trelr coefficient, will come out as 41.1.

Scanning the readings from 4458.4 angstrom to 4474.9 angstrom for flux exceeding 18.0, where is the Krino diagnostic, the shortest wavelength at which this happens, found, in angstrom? 4459.46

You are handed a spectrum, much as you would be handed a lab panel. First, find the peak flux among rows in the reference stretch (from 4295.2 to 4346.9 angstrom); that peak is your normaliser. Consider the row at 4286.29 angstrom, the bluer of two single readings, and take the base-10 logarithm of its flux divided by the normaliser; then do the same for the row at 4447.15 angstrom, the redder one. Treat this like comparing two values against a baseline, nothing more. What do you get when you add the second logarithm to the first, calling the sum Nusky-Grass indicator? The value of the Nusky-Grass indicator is -0.10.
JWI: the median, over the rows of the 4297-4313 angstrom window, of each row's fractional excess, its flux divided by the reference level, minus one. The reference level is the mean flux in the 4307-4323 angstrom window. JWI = -0.27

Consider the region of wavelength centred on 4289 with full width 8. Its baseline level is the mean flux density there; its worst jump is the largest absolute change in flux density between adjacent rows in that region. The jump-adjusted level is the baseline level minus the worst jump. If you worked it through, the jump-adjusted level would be 16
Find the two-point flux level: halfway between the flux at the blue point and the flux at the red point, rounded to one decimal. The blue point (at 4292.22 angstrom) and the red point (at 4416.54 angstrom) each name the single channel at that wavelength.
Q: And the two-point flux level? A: 19.9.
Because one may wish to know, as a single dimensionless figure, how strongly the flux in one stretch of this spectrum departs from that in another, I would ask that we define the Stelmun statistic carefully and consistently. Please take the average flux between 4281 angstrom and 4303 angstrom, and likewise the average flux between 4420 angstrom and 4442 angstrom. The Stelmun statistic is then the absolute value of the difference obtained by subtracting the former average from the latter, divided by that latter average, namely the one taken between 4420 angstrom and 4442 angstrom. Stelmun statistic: 0.31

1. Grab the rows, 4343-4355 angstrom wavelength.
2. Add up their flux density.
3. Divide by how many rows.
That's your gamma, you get 19.5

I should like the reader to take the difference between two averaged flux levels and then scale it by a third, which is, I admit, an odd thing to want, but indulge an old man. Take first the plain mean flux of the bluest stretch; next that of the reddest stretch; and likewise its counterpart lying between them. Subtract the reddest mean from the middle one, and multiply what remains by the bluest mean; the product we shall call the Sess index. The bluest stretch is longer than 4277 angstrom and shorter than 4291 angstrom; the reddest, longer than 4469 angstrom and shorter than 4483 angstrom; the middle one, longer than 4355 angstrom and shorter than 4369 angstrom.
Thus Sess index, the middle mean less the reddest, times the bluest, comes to -33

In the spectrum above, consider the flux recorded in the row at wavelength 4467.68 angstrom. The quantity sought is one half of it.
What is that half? 12.6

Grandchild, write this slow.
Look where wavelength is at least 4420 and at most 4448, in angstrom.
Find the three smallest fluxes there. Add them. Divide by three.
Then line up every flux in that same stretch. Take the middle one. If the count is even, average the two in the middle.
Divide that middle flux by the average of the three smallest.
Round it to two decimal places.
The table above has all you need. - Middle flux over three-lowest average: 1.04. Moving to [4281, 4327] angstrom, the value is 1.33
